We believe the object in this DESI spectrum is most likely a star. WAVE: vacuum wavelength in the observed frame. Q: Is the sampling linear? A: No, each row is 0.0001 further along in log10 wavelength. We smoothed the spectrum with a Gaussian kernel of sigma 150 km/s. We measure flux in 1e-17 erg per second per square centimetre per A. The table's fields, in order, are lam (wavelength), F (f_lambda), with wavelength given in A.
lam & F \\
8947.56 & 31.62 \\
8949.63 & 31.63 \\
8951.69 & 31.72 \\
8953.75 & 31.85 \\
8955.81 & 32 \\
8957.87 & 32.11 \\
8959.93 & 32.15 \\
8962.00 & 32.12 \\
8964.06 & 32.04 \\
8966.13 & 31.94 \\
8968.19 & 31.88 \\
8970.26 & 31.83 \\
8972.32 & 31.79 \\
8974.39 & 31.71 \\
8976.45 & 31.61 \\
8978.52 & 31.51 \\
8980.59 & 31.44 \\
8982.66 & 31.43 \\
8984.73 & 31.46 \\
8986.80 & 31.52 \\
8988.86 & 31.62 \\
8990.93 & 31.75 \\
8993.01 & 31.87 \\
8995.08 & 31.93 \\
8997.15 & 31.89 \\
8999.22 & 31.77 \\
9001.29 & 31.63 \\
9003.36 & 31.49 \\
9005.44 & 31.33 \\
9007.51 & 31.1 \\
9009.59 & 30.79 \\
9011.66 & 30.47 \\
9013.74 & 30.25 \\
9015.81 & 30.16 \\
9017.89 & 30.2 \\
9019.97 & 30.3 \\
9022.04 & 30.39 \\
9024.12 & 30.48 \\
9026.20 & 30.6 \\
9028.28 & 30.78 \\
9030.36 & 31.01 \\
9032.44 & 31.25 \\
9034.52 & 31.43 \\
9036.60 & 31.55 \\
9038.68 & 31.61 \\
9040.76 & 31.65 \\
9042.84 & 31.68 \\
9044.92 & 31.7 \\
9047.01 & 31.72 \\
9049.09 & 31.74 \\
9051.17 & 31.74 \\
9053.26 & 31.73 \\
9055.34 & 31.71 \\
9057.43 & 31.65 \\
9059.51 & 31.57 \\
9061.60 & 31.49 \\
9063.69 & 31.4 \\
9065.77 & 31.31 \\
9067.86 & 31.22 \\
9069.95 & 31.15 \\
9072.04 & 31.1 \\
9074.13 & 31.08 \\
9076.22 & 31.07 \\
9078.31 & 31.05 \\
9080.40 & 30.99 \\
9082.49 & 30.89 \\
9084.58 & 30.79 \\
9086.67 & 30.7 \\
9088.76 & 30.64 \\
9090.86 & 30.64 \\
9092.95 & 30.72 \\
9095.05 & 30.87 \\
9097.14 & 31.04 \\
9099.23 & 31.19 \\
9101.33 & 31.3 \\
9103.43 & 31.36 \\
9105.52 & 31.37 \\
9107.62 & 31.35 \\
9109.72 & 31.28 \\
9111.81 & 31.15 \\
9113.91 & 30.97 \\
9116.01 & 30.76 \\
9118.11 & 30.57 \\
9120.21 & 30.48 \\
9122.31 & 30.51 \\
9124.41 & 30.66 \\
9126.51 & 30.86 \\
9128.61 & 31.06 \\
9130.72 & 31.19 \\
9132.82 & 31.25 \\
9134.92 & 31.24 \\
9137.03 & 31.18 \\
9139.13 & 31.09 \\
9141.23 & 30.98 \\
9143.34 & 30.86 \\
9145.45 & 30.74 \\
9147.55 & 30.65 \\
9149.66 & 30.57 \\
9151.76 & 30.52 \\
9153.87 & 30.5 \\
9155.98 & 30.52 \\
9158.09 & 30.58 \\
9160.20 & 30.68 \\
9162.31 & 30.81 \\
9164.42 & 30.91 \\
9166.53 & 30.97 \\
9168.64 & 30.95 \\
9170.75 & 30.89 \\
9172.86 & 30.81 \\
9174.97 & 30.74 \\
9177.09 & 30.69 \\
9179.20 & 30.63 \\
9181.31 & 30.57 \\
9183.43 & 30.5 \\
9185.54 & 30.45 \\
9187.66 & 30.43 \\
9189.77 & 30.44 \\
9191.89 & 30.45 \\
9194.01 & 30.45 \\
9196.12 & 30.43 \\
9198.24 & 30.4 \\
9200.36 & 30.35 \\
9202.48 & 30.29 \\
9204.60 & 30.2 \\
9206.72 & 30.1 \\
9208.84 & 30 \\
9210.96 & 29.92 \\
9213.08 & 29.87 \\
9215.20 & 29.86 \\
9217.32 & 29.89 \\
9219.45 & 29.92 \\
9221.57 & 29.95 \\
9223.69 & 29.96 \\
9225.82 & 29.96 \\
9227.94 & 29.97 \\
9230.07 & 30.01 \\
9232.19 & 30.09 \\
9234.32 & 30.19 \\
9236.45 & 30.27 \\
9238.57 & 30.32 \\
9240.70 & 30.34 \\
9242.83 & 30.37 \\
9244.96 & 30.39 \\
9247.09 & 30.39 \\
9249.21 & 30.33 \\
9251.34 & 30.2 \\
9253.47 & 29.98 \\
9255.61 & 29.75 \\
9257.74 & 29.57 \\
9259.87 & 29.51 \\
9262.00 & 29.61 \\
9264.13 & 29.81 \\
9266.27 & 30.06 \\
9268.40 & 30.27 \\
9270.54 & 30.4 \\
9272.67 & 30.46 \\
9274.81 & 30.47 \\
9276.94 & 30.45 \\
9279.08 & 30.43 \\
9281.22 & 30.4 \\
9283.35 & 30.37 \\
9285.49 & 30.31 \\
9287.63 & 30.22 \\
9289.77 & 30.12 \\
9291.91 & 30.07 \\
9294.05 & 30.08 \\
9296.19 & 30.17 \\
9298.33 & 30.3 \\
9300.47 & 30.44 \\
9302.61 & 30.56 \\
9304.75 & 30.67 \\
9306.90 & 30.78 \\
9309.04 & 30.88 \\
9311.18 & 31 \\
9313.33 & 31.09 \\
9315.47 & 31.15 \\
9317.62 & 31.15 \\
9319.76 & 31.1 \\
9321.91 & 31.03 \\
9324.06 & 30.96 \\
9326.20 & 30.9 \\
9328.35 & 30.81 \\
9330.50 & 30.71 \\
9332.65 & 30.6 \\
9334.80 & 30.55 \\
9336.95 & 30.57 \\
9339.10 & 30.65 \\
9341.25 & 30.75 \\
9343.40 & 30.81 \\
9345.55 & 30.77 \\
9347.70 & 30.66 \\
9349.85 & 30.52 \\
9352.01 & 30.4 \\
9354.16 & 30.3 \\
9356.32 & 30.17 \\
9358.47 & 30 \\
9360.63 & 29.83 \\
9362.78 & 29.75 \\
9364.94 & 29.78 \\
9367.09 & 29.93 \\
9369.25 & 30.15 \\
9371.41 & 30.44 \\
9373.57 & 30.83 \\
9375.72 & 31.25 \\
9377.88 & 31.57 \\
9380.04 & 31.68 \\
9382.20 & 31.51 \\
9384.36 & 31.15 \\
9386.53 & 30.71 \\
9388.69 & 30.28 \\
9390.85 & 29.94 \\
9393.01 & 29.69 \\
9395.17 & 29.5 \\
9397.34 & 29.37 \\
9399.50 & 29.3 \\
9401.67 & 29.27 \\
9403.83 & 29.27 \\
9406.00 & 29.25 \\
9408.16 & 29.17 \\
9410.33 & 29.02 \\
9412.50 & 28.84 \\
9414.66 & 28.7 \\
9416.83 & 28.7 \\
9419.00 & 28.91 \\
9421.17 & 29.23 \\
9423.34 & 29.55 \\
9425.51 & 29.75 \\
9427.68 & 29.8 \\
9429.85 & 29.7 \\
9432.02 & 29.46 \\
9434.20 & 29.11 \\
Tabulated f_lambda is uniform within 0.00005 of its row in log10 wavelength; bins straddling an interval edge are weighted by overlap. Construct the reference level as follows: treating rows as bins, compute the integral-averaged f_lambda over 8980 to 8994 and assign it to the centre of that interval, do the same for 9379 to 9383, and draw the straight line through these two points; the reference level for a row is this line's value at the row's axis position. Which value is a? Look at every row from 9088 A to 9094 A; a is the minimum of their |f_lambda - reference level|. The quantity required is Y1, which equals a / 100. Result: 0.009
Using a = 0.9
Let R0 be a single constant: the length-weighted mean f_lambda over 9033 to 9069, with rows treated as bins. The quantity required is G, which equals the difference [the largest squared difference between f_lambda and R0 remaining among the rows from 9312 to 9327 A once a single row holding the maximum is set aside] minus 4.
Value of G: -3.6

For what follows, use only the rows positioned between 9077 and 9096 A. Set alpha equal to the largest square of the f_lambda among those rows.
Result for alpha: 964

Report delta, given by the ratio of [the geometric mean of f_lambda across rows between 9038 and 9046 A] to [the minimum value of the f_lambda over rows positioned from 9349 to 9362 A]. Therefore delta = 1.06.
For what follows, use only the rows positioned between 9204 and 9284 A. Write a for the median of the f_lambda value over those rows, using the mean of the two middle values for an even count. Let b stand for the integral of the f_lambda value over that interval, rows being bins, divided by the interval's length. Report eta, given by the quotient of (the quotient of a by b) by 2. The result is 0.4998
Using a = 30.1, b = 30.1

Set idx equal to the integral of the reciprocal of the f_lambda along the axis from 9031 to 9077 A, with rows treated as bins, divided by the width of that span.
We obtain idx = 0.0318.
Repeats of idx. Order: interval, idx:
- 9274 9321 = 0.0327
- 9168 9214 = 0.0329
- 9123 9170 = 0.0324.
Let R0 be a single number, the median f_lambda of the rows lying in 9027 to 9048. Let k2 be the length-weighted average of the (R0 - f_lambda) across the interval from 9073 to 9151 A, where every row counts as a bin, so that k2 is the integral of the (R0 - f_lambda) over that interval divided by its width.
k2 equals 0.6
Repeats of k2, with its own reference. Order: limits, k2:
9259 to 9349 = 1.1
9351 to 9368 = 1.6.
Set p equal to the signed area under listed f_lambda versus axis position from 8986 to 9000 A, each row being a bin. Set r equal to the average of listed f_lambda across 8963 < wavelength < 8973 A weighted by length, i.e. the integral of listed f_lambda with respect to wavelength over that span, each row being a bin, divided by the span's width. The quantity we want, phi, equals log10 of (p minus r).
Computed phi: 2.62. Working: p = 445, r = 31.9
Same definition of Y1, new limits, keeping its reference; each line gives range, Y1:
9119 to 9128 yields 0.007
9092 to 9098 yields 0.005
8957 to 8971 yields 0.003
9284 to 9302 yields 0.012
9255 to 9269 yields 0.013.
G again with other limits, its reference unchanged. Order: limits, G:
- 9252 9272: 0.0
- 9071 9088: -3.4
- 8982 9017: -2.2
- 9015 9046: -2.1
